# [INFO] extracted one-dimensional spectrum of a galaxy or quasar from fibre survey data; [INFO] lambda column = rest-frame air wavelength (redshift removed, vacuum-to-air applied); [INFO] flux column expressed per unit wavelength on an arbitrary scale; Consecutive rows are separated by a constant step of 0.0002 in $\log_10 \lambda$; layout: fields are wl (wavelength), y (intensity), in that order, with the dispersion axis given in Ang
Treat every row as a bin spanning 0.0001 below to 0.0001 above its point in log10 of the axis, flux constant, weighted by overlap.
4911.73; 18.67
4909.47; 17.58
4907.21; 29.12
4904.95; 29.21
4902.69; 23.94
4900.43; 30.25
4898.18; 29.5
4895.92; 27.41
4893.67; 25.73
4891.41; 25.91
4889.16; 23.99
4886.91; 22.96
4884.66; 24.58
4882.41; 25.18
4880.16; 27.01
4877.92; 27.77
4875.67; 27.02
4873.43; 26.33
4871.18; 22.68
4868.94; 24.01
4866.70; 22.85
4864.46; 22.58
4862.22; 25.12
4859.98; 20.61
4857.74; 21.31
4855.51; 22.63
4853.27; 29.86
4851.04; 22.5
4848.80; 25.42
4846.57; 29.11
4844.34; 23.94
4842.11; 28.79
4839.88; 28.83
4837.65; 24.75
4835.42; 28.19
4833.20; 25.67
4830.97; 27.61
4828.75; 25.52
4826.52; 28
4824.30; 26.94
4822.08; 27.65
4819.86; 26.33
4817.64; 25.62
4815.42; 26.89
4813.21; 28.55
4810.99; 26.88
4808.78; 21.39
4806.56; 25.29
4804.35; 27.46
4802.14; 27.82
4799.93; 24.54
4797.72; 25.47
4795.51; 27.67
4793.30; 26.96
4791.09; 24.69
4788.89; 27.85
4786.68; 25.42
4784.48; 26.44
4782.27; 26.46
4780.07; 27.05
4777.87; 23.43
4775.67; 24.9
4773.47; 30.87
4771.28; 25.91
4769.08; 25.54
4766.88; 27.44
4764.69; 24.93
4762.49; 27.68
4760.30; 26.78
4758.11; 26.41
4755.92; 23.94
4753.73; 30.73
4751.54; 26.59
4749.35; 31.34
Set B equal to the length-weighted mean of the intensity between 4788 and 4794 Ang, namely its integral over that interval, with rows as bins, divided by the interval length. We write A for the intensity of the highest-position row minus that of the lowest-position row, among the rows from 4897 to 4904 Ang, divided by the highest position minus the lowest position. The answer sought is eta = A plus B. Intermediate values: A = -1.2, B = 26.4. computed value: 25.2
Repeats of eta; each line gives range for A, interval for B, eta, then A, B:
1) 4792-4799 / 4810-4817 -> 27.0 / -0.3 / 27.3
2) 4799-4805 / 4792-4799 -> 27.2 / 0.7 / 26.6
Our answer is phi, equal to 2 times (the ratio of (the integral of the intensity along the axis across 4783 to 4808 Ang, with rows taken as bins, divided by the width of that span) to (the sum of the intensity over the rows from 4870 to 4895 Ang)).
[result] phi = 0.188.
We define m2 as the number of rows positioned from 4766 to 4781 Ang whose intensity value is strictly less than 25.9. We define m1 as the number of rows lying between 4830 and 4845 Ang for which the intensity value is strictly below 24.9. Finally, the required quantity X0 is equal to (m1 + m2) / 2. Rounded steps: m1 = 2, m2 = 3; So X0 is 2.5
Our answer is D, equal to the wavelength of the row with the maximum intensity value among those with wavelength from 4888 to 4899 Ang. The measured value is 4898.18 Ang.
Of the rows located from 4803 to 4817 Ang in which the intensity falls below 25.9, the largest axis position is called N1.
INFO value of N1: 4808.78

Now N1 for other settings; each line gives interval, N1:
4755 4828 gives 4817.64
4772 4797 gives 4791.09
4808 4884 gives 4882.41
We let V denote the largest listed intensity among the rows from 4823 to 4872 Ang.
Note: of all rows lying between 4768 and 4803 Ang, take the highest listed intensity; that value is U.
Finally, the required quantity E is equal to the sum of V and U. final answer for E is 60.7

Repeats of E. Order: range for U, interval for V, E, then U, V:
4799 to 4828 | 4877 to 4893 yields 56.3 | 28.55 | 27.77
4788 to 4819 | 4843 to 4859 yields 58.4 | 28.55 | 29.86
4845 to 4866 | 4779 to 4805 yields 57.7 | 29.86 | 27.85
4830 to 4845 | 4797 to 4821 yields 57.4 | 28.83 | 28.55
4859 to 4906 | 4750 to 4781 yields 61.1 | 30.25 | 30.87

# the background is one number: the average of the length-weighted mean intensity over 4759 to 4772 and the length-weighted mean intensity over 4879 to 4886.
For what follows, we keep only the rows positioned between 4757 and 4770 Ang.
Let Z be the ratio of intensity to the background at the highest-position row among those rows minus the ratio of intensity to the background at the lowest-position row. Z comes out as -0.03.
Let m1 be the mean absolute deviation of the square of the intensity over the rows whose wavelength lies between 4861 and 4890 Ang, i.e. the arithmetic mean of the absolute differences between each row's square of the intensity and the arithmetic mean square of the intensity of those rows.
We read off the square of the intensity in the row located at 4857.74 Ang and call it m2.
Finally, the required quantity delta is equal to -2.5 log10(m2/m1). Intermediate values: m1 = 75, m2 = 454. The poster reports -1.95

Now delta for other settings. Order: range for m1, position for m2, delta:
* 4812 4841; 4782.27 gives -2.70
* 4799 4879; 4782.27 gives -2.07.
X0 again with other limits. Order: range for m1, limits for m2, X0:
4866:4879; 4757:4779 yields 3.5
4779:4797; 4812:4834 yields 2.0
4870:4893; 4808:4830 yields 3.5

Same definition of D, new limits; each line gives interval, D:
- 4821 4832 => 4826.52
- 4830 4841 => 4839.88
